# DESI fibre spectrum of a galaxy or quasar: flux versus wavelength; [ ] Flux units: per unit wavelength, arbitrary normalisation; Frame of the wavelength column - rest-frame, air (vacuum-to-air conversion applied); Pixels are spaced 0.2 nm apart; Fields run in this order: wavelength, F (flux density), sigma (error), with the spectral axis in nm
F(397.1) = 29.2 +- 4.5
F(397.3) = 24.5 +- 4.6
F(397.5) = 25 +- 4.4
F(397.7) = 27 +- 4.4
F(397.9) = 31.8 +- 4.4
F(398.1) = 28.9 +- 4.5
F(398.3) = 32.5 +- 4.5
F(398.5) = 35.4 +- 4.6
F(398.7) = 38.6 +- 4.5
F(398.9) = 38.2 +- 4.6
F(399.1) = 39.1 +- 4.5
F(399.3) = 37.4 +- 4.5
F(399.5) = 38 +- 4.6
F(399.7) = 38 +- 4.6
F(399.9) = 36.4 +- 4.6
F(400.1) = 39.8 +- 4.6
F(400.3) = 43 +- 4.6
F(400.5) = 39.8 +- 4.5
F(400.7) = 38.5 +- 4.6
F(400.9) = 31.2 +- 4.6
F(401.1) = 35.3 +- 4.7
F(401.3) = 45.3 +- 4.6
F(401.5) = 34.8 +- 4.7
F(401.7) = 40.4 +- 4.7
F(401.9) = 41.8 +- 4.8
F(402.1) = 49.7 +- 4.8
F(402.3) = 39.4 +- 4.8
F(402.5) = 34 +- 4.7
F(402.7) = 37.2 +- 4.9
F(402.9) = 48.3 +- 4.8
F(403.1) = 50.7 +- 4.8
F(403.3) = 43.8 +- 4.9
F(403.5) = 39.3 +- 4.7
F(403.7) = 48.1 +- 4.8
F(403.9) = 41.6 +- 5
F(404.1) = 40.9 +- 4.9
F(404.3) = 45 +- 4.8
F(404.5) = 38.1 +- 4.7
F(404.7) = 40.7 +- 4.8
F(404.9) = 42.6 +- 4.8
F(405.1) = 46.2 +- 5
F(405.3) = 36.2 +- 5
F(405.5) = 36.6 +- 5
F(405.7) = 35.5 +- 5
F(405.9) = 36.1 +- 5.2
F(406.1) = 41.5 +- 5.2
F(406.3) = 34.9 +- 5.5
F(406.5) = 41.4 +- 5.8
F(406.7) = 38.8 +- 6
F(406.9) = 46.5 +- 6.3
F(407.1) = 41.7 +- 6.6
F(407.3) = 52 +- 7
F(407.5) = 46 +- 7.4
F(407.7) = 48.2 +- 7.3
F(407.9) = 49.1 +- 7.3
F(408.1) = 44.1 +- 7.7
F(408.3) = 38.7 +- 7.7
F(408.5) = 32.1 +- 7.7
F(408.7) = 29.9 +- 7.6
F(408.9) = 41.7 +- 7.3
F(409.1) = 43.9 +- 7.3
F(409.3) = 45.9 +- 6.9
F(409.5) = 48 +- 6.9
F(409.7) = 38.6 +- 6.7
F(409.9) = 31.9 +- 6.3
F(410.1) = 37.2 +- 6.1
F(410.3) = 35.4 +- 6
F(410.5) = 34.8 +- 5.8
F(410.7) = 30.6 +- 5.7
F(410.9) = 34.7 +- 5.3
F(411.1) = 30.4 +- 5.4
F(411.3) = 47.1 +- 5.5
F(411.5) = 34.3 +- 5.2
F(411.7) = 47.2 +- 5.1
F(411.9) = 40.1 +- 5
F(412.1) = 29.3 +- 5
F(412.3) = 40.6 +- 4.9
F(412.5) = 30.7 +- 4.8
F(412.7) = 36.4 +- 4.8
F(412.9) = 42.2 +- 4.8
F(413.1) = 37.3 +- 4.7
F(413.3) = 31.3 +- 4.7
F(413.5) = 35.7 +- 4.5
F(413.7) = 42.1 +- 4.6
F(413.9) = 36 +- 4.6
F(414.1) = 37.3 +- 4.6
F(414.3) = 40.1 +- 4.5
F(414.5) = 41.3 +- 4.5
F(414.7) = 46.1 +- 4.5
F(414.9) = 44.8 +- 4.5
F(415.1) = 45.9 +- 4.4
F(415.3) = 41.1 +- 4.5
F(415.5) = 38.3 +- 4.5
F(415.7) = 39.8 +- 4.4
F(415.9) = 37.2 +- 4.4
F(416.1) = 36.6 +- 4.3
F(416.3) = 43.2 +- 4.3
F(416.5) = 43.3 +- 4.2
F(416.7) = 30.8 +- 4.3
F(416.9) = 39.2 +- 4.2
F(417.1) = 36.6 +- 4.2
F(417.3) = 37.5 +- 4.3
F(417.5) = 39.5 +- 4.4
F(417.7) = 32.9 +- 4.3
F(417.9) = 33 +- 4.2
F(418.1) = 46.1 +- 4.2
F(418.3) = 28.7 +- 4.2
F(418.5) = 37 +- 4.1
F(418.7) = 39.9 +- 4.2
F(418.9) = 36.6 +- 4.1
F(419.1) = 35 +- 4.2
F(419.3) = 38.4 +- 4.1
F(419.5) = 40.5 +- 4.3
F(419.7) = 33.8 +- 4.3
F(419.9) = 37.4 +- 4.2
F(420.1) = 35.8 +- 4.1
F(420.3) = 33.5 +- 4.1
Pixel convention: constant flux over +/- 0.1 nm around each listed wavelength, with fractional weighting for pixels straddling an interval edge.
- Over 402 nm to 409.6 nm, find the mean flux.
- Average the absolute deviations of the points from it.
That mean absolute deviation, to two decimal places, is 4.46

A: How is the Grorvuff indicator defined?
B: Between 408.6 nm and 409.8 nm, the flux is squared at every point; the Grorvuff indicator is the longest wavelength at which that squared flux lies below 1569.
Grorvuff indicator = 409.7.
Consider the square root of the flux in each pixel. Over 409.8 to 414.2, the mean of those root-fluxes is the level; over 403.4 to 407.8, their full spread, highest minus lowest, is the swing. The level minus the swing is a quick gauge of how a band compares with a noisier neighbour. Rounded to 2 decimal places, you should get 4.72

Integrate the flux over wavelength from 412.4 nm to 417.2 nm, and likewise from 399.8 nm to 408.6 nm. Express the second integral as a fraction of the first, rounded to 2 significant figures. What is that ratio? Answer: 1.9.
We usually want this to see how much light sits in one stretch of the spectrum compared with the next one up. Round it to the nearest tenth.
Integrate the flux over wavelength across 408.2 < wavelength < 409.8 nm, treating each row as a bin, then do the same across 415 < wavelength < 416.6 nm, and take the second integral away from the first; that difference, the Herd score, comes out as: -1.3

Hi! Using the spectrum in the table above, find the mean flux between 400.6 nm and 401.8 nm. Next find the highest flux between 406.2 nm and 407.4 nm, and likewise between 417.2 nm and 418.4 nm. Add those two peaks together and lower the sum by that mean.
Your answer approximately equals 61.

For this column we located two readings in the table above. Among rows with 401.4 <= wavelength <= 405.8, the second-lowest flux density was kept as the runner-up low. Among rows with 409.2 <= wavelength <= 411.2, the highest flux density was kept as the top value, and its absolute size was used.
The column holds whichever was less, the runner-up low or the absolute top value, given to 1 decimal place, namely 34.8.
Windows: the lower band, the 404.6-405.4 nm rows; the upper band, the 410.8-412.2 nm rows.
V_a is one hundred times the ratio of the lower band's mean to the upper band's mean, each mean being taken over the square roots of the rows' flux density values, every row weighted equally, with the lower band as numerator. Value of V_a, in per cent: 105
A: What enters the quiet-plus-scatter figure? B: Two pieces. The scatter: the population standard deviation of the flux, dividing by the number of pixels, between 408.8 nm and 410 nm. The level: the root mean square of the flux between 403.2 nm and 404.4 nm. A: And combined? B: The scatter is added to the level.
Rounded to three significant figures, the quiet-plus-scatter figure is 48.5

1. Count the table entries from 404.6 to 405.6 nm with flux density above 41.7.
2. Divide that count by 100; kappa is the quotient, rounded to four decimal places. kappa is 0.0200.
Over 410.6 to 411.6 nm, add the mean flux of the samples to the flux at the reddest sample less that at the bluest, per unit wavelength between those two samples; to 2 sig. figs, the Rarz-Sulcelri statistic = 40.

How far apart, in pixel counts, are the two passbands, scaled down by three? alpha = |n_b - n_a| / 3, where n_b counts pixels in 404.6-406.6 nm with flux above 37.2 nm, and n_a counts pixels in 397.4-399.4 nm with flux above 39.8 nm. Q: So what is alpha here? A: 1.67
